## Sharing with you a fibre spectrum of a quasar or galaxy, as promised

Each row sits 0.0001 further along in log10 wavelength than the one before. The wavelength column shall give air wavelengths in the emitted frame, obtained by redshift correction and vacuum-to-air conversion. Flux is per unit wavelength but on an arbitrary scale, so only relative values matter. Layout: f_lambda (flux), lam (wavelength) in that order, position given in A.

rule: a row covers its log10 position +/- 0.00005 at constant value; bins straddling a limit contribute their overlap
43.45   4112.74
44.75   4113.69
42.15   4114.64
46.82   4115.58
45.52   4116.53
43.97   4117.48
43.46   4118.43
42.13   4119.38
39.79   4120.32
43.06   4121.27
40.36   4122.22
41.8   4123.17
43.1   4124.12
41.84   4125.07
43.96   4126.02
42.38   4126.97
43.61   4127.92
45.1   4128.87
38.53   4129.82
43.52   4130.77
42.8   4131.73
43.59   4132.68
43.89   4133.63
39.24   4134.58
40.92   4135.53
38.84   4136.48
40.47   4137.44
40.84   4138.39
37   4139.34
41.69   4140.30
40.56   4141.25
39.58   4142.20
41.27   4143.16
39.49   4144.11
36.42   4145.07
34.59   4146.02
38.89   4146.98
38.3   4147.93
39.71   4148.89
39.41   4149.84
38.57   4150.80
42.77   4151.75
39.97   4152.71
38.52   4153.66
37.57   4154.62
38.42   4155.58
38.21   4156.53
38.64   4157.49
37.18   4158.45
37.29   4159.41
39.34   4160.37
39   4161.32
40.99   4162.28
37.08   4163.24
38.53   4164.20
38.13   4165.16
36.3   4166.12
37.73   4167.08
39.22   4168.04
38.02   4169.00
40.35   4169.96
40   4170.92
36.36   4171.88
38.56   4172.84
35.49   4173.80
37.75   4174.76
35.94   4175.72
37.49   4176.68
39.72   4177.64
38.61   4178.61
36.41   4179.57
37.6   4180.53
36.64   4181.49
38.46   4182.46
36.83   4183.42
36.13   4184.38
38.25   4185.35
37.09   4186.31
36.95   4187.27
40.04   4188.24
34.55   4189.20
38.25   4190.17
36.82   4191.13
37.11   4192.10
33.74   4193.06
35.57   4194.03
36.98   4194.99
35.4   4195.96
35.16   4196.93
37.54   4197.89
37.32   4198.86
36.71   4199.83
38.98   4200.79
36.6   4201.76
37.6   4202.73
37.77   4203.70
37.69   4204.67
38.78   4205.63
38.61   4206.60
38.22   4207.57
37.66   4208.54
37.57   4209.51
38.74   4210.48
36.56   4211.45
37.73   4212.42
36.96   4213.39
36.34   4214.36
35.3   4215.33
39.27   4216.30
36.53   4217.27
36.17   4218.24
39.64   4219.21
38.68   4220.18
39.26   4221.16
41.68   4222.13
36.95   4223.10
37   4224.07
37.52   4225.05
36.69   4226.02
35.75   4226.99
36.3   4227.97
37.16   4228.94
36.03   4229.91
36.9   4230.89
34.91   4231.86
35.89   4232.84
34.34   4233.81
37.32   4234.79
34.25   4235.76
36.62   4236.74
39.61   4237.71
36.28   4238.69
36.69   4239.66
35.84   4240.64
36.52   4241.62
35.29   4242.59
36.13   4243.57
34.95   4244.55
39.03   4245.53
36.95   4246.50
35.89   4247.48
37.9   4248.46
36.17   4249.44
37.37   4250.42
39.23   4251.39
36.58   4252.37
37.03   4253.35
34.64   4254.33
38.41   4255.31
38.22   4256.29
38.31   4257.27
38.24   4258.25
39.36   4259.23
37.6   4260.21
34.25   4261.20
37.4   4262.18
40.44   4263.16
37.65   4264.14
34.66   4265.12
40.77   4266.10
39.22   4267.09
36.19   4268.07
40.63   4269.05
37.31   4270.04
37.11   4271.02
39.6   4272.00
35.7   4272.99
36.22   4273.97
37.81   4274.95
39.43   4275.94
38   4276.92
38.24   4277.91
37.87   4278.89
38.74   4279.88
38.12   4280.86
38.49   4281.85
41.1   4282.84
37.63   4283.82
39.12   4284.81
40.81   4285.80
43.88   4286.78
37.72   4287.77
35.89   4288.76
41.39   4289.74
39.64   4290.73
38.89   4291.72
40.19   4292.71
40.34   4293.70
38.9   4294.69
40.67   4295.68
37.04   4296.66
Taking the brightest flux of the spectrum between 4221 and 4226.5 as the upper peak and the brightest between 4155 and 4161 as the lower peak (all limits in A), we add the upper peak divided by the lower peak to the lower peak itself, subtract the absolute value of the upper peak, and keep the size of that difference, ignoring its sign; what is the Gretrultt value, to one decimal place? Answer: 1.3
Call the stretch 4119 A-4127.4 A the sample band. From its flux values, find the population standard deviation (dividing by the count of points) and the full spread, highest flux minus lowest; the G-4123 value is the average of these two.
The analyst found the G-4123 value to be 2.7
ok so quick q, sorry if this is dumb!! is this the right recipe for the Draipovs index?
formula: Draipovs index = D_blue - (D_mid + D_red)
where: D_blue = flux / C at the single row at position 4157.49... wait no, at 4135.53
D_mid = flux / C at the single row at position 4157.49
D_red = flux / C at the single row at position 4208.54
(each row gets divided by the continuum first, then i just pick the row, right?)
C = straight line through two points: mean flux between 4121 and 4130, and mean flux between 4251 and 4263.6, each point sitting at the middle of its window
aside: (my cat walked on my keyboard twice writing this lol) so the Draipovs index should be -0.92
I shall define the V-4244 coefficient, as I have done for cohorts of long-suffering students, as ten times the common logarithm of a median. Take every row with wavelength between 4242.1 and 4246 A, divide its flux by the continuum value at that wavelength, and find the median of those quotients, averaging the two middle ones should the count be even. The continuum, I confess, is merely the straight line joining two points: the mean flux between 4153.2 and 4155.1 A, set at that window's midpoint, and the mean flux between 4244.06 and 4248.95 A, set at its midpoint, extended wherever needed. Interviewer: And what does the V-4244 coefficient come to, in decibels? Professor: -0.15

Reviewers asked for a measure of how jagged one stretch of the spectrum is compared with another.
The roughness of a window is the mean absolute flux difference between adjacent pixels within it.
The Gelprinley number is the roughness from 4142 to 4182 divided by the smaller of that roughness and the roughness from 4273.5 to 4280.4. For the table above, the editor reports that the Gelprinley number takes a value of 1.66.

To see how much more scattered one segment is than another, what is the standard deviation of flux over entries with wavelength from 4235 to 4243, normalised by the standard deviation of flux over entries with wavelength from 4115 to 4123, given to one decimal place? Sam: 0.6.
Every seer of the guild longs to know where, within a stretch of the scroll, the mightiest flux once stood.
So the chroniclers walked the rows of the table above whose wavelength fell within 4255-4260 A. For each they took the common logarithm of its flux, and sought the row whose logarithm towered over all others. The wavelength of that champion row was 4259.23 A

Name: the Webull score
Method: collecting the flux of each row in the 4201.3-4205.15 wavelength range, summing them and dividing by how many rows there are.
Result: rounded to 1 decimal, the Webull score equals 37.4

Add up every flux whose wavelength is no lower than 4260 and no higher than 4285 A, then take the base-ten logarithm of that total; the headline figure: 3.00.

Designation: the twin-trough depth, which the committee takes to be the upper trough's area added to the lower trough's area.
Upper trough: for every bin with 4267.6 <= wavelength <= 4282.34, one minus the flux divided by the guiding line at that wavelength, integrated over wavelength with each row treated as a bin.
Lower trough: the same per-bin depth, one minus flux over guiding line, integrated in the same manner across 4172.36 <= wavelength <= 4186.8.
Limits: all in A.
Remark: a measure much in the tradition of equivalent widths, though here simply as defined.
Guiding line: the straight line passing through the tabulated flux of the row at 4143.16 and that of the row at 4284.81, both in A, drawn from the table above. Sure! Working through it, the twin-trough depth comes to 1.67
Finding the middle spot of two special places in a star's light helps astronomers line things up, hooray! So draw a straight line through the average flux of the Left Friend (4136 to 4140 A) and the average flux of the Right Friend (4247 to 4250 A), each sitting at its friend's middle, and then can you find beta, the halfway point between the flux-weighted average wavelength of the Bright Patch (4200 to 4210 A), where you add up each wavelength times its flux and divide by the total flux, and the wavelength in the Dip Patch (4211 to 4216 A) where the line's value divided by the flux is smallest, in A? 4208.8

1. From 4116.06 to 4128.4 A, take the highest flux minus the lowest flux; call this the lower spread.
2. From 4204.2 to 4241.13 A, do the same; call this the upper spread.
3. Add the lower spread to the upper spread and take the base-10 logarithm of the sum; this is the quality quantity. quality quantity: 1.12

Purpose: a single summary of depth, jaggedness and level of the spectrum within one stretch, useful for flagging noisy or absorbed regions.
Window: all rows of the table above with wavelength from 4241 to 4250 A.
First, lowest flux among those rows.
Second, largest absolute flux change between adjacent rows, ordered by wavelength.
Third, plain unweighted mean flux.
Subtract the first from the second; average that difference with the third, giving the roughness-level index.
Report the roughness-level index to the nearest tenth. 2.8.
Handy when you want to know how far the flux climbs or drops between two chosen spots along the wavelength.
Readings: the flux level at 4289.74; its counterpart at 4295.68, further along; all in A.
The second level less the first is -0.7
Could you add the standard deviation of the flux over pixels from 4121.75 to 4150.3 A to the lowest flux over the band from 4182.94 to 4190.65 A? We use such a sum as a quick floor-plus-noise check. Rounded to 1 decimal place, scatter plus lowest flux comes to 37.0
